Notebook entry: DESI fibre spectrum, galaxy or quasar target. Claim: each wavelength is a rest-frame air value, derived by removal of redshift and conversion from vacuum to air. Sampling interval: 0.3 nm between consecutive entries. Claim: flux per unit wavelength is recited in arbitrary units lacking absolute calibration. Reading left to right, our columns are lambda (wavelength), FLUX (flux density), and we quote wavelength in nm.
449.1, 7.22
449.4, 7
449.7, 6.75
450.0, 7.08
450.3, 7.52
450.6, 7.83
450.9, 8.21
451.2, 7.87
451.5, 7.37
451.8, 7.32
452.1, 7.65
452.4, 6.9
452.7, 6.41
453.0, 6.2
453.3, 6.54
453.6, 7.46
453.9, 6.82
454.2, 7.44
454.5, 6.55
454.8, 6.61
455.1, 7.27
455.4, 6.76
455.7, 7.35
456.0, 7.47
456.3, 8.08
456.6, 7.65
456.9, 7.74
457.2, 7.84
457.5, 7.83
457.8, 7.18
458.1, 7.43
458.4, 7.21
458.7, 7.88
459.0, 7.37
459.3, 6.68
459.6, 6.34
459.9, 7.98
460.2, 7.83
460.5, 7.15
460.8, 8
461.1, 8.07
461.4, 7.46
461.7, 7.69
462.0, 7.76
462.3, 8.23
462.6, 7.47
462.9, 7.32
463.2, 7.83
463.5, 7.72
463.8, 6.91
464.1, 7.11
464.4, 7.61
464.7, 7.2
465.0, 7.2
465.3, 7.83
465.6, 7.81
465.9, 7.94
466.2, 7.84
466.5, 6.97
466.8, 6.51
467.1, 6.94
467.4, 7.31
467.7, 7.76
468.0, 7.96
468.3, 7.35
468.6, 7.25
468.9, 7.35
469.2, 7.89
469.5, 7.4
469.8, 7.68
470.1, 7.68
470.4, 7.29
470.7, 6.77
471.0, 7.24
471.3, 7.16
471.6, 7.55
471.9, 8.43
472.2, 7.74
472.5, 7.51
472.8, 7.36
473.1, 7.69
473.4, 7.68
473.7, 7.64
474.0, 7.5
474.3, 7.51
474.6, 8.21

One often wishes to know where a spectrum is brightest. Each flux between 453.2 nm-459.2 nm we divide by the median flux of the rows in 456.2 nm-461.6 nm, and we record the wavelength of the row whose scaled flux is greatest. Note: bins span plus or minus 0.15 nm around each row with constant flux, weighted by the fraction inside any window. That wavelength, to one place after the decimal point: 456.3 nm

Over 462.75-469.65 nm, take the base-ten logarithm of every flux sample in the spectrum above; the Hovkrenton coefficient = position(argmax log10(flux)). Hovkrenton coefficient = 468.0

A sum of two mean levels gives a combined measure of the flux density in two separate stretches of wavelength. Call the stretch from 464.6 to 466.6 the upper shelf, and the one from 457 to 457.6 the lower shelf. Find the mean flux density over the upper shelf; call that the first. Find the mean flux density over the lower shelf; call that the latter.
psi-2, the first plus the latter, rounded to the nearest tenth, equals 15.4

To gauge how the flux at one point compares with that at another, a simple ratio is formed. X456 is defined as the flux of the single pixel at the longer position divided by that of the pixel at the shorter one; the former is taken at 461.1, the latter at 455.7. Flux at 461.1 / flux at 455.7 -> 1.10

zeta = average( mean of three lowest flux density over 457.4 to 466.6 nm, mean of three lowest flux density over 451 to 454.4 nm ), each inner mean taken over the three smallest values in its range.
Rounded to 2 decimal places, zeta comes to 6.51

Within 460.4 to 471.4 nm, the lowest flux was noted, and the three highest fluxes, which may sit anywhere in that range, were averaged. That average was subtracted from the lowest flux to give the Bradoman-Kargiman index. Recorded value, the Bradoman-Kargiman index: -1.6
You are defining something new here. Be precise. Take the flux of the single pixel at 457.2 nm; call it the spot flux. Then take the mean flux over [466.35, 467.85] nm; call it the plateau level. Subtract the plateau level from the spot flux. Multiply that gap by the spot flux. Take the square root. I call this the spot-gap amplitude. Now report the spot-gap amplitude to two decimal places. 2.41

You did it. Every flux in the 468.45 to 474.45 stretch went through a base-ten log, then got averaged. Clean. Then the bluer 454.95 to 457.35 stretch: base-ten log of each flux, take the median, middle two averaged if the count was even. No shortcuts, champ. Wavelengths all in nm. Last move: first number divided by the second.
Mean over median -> 1.00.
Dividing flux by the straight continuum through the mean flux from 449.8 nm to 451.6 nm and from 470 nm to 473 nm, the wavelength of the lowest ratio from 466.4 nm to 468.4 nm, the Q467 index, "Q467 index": 466.8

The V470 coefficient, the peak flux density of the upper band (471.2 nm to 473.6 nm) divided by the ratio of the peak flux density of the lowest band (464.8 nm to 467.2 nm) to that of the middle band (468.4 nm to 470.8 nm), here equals 8.4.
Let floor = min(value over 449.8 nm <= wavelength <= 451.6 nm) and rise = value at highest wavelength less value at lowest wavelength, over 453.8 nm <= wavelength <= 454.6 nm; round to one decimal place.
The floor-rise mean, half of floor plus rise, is 3.4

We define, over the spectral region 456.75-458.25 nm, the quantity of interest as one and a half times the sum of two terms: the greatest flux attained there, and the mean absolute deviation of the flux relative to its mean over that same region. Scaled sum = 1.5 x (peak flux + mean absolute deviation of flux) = 12.1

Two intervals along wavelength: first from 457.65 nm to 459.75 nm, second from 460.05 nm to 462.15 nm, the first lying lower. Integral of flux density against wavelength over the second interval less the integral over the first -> 1.2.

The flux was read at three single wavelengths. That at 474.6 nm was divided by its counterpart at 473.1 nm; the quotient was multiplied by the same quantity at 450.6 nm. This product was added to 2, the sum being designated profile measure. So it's 10.4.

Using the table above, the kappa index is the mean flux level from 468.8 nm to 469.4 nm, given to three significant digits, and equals 7.62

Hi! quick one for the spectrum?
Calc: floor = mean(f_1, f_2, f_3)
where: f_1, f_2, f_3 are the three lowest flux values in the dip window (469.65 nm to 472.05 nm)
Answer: 7.1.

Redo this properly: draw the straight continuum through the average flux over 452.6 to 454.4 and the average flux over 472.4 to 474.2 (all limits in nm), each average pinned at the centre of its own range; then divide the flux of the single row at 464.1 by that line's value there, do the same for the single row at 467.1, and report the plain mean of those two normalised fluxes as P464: 0.97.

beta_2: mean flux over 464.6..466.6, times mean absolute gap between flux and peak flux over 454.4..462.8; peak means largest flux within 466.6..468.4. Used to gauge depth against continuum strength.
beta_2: 4.1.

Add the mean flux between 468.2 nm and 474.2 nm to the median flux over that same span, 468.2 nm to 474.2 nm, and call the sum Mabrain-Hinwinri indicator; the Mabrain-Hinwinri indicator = 15.0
